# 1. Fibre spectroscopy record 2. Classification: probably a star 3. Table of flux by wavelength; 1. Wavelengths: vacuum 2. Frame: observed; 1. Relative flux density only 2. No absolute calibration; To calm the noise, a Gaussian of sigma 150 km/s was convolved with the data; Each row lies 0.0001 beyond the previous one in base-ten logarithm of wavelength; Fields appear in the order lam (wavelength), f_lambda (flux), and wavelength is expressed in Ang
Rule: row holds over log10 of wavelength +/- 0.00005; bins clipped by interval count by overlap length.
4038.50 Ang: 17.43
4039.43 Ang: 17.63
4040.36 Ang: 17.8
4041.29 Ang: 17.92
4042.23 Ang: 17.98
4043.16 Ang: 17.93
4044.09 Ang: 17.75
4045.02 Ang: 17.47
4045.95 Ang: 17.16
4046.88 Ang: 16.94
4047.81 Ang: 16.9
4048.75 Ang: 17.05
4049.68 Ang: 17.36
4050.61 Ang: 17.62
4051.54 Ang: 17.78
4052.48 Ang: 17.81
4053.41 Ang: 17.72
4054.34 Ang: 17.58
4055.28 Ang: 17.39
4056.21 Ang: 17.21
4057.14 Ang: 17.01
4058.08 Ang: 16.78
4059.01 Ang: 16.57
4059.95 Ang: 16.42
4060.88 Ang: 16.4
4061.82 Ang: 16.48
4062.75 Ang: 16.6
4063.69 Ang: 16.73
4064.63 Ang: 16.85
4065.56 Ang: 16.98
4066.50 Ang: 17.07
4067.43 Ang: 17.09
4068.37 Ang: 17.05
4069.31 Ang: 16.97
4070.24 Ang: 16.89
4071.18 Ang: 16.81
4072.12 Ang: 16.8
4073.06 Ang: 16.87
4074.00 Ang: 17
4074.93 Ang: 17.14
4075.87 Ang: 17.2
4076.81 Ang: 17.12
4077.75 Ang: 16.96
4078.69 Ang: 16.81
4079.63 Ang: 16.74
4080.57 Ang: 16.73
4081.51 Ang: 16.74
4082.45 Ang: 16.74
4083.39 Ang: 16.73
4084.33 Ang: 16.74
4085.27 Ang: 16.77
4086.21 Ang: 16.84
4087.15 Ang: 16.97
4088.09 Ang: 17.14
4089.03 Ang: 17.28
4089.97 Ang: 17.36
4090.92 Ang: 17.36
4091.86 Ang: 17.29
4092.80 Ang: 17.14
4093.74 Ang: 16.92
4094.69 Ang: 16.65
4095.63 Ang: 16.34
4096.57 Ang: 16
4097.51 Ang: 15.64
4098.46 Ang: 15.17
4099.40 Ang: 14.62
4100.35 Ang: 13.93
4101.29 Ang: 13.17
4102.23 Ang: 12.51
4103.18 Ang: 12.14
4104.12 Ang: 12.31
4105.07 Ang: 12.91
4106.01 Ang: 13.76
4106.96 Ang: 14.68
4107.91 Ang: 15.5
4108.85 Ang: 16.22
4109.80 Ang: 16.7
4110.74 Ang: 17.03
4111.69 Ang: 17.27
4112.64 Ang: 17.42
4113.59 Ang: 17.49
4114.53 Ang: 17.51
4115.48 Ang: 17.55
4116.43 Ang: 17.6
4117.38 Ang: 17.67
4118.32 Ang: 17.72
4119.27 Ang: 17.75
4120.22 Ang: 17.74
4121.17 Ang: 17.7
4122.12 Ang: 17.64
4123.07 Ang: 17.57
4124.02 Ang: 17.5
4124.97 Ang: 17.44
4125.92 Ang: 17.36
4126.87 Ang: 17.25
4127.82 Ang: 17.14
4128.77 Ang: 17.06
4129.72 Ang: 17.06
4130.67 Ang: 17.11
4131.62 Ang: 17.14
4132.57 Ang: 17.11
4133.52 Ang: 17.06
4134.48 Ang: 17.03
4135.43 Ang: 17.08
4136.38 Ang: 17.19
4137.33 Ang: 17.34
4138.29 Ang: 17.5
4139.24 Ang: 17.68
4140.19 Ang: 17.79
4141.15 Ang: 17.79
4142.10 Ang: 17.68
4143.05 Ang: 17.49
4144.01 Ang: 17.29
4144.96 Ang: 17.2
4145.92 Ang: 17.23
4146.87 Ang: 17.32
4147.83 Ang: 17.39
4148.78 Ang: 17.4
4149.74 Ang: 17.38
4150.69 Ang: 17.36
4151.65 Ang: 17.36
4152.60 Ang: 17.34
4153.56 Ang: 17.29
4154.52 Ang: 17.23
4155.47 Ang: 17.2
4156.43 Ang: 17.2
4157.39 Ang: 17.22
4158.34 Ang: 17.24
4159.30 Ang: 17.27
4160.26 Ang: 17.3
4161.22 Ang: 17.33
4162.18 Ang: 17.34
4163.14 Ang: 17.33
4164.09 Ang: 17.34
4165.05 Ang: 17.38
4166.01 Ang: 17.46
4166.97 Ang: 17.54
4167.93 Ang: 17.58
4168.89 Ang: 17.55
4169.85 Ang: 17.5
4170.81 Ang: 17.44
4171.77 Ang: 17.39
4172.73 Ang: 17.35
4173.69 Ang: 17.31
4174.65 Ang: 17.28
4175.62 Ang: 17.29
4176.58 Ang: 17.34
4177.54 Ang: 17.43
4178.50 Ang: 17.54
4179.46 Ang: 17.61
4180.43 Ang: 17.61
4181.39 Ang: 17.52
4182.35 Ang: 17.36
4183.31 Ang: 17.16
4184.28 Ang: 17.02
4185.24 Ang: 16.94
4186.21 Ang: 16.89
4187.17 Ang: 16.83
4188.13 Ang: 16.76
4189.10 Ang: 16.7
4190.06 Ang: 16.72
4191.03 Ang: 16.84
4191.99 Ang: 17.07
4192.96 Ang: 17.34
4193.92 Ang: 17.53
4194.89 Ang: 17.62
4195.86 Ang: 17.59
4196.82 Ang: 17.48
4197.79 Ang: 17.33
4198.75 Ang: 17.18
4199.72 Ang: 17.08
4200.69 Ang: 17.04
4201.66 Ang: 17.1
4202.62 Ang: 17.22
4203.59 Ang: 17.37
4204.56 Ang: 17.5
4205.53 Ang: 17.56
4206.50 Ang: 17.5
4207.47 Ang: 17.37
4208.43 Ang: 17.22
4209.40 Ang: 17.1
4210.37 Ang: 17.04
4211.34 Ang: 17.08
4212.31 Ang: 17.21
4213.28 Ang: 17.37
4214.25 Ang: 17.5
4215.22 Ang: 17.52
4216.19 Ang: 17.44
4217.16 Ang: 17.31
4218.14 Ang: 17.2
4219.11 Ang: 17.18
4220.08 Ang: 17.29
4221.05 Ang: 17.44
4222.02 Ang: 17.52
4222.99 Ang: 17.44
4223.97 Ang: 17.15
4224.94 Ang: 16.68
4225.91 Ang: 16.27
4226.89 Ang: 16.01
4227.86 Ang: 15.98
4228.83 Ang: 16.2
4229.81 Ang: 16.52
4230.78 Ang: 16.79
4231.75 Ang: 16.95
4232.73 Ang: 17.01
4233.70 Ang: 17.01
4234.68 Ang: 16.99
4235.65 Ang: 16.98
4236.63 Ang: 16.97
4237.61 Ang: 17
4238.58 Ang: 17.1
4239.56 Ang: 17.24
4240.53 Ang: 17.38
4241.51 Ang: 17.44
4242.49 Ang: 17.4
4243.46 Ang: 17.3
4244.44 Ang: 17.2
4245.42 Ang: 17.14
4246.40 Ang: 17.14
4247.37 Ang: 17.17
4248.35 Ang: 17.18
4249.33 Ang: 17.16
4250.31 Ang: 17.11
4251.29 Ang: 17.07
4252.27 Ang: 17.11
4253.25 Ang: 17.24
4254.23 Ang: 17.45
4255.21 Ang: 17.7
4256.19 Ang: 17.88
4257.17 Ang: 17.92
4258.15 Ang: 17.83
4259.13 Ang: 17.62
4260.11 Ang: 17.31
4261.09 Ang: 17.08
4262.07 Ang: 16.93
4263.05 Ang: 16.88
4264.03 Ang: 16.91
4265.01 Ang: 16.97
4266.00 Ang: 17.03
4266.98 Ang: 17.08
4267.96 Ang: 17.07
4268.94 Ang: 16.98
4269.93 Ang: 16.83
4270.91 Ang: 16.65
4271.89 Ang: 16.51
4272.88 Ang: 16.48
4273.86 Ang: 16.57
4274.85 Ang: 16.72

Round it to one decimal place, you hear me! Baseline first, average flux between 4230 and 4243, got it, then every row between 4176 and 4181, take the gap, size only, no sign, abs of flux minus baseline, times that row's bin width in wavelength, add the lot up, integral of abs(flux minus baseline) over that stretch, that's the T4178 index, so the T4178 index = 2.0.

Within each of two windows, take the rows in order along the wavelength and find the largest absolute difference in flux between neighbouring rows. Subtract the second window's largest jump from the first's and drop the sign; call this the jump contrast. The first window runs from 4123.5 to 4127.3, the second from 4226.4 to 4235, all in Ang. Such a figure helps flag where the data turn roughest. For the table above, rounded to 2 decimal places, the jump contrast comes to 0.21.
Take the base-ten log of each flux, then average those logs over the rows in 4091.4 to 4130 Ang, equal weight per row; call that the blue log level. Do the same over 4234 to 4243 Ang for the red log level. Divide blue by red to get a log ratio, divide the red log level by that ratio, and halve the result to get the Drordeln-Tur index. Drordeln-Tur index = 0.631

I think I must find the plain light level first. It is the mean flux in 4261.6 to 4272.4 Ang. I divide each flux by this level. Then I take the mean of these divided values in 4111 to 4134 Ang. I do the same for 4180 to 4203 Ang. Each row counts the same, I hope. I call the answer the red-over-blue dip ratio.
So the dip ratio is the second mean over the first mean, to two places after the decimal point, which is 0.99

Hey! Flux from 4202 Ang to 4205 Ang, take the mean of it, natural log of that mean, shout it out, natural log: 2.85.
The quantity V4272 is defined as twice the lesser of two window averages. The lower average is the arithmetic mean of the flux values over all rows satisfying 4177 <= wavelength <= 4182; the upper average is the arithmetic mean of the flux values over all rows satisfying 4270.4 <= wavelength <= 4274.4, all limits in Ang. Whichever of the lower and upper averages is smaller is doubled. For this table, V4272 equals 33.1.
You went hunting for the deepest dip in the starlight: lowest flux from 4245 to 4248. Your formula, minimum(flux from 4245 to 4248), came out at 17.14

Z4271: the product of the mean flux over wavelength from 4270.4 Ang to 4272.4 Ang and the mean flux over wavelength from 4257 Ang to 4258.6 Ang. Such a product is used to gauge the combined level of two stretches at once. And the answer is 296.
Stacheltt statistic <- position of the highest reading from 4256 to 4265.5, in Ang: 4257.17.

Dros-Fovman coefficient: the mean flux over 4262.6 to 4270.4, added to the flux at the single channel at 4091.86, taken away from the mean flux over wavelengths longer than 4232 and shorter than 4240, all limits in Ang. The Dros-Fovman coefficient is -17.2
